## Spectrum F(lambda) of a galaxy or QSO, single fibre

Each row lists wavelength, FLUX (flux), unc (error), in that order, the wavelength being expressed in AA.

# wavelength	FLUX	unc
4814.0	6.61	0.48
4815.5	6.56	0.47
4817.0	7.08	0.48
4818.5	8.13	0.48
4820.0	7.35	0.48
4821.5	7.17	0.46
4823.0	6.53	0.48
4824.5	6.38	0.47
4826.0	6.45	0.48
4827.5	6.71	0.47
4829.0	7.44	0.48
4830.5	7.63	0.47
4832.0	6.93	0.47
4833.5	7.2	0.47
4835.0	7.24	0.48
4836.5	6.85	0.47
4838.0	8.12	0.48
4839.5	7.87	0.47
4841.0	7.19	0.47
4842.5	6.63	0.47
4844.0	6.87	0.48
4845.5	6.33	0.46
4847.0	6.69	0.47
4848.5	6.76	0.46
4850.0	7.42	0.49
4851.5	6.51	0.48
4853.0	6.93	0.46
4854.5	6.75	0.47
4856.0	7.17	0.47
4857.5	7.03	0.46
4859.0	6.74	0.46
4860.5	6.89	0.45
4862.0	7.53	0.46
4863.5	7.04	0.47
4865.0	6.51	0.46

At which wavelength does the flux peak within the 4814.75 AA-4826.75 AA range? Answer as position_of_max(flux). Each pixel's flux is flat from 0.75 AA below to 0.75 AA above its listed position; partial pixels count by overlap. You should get 4818.5 AA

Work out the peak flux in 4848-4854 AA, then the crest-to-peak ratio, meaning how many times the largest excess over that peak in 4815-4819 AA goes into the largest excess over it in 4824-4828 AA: -1.00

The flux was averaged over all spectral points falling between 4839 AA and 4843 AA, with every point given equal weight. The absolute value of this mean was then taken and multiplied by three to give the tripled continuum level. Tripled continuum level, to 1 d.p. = 21.7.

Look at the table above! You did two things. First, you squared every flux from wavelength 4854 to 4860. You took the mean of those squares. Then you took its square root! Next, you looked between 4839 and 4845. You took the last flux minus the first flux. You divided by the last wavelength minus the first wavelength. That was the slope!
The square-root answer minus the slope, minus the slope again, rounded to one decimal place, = 7.4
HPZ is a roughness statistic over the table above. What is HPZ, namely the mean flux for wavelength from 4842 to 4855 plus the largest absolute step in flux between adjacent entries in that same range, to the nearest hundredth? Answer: 7.68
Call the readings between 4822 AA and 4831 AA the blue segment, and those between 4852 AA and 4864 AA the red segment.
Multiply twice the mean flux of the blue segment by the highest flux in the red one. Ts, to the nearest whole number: 103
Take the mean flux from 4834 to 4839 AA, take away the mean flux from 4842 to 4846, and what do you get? 0.79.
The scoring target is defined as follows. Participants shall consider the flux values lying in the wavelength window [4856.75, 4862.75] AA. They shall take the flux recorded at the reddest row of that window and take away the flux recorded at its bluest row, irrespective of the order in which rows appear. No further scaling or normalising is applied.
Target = 0.5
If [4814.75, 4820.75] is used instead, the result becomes 0.8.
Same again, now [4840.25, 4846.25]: -0.9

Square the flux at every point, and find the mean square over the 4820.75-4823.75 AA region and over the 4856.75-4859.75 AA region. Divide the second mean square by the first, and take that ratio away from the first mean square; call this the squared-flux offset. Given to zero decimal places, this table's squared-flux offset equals 46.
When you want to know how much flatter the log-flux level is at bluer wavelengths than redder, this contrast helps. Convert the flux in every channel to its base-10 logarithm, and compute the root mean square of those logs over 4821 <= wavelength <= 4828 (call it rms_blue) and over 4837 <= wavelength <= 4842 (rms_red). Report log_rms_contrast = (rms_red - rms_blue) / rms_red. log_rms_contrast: 0.07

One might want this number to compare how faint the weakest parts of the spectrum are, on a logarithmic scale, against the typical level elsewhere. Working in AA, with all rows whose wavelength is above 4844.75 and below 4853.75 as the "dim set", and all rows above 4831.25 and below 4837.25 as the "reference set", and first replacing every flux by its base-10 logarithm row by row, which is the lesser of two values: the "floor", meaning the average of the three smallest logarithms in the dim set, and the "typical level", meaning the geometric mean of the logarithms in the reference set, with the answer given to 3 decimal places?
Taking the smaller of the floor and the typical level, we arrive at 0.813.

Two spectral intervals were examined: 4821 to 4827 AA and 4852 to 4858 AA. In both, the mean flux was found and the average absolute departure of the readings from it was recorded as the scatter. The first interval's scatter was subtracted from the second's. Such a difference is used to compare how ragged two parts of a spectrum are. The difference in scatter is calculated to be -0.14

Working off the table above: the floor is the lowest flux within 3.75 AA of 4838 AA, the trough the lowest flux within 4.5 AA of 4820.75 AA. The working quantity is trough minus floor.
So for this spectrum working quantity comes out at -0.47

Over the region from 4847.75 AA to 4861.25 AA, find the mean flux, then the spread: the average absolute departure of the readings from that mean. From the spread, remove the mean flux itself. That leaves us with -6.71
